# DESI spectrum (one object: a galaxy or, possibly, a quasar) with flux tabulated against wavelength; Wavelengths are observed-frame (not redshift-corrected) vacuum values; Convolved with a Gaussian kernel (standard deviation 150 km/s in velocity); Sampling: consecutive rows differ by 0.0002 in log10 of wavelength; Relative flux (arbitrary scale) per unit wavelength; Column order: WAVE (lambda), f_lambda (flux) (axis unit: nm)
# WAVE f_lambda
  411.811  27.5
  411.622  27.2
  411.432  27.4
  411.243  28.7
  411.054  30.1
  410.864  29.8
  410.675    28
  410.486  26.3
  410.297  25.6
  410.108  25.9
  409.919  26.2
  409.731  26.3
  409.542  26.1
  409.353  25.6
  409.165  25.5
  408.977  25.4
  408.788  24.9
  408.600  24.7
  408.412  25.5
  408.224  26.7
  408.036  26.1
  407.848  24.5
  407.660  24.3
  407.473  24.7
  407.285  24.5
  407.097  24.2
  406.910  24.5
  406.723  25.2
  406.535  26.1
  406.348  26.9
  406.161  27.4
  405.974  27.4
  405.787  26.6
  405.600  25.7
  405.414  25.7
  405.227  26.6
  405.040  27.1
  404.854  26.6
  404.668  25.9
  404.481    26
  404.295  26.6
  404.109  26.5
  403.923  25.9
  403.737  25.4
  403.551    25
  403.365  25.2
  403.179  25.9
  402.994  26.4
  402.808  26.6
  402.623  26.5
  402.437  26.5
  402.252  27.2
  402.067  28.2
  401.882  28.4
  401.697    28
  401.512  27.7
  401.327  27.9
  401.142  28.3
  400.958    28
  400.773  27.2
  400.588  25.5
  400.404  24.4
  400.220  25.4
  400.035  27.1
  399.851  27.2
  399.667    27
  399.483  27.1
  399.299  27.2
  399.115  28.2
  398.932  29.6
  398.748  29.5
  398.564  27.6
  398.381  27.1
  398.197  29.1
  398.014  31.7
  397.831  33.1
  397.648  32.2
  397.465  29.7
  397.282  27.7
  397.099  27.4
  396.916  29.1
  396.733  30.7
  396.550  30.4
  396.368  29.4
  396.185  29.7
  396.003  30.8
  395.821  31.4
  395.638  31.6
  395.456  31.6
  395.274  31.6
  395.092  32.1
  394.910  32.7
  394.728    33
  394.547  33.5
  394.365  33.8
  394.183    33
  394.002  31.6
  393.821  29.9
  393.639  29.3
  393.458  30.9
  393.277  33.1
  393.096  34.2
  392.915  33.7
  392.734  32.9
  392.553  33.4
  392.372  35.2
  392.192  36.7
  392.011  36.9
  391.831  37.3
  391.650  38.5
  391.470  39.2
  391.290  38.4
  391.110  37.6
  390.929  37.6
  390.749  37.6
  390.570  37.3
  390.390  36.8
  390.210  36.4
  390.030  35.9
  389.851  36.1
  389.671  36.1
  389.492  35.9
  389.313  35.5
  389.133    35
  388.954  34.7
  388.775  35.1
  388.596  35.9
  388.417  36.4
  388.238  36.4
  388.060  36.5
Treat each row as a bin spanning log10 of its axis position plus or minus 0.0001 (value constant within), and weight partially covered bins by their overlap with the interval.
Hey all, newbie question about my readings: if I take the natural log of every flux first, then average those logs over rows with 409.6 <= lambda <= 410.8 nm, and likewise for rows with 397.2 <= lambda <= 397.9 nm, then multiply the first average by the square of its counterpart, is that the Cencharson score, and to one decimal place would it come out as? 38.3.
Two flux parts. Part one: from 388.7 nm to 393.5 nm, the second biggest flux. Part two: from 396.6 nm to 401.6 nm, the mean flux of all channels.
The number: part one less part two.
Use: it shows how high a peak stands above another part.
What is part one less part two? 10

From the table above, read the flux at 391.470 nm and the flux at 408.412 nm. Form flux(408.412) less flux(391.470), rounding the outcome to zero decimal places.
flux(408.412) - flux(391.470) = -14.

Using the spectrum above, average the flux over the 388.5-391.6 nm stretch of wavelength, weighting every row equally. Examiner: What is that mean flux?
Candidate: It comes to 37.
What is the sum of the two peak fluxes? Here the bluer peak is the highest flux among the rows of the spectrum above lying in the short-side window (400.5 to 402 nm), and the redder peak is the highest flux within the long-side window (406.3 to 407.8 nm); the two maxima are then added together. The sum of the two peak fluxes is 55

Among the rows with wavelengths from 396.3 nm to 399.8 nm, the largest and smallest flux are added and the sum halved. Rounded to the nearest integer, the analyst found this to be 30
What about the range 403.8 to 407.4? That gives 26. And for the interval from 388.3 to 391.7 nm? 37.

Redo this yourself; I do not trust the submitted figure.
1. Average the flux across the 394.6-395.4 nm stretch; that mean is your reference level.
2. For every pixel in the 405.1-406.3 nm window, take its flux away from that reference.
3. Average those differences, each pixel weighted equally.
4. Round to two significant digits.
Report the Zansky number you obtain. 5.8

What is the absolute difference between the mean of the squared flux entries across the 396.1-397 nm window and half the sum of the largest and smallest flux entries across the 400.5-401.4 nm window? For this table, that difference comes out 865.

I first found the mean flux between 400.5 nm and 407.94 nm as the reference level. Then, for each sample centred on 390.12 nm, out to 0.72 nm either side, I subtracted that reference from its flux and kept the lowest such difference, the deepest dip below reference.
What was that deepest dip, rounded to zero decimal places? 10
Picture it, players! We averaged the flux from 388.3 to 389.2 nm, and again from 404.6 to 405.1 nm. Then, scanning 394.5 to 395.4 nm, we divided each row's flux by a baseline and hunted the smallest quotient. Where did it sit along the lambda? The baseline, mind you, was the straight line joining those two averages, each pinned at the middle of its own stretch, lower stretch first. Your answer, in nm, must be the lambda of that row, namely 395.274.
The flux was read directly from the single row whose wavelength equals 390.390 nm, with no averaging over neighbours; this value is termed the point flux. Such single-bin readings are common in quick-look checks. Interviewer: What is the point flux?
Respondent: 36.8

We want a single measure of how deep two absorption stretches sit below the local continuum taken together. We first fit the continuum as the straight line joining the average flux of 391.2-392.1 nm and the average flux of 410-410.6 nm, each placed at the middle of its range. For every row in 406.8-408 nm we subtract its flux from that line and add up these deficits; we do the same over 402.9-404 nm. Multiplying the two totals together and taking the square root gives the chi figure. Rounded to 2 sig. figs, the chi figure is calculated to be 24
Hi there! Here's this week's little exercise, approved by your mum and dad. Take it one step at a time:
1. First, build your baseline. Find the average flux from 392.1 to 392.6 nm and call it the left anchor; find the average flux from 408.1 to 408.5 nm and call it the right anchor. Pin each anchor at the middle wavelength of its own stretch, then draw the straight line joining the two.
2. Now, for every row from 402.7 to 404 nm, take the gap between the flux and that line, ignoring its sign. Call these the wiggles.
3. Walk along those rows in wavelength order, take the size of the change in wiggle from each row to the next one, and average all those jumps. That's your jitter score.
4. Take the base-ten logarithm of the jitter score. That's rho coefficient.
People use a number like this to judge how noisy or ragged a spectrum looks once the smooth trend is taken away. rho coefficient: -0.42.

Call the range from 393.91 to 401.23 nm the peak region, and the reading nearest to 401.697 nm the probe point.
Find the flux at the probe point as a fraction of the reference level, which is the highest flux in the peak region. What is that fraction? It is 0.83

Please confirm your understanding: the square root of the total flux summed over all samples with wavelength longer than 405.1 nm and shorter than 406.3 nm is 12.6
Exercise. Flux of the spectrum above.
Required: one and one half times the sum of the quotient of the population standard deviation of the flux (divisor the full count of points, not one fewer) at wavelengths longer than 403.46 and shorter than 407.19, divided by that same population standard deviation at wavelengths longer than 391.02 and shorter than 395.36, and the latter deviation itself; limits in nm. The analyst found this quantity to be 4.6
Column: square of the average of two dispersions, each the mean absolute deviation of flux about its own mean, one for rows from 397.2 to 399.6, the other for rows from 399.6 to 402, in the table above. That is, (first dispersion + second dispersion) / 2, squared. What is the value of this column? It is 1.6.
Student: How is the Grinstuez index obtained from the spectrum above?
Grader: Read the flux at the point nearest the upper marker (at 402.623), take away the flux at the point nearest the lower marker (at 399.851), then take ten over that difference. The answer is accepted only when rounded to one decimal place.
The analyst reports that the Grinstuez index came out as -14.3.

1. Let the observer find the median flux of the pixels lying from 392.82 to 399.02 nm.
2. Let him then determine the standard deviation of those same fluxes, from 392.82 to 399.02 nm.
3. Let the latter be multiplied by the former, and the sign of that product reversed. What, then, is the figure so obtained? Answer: -61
